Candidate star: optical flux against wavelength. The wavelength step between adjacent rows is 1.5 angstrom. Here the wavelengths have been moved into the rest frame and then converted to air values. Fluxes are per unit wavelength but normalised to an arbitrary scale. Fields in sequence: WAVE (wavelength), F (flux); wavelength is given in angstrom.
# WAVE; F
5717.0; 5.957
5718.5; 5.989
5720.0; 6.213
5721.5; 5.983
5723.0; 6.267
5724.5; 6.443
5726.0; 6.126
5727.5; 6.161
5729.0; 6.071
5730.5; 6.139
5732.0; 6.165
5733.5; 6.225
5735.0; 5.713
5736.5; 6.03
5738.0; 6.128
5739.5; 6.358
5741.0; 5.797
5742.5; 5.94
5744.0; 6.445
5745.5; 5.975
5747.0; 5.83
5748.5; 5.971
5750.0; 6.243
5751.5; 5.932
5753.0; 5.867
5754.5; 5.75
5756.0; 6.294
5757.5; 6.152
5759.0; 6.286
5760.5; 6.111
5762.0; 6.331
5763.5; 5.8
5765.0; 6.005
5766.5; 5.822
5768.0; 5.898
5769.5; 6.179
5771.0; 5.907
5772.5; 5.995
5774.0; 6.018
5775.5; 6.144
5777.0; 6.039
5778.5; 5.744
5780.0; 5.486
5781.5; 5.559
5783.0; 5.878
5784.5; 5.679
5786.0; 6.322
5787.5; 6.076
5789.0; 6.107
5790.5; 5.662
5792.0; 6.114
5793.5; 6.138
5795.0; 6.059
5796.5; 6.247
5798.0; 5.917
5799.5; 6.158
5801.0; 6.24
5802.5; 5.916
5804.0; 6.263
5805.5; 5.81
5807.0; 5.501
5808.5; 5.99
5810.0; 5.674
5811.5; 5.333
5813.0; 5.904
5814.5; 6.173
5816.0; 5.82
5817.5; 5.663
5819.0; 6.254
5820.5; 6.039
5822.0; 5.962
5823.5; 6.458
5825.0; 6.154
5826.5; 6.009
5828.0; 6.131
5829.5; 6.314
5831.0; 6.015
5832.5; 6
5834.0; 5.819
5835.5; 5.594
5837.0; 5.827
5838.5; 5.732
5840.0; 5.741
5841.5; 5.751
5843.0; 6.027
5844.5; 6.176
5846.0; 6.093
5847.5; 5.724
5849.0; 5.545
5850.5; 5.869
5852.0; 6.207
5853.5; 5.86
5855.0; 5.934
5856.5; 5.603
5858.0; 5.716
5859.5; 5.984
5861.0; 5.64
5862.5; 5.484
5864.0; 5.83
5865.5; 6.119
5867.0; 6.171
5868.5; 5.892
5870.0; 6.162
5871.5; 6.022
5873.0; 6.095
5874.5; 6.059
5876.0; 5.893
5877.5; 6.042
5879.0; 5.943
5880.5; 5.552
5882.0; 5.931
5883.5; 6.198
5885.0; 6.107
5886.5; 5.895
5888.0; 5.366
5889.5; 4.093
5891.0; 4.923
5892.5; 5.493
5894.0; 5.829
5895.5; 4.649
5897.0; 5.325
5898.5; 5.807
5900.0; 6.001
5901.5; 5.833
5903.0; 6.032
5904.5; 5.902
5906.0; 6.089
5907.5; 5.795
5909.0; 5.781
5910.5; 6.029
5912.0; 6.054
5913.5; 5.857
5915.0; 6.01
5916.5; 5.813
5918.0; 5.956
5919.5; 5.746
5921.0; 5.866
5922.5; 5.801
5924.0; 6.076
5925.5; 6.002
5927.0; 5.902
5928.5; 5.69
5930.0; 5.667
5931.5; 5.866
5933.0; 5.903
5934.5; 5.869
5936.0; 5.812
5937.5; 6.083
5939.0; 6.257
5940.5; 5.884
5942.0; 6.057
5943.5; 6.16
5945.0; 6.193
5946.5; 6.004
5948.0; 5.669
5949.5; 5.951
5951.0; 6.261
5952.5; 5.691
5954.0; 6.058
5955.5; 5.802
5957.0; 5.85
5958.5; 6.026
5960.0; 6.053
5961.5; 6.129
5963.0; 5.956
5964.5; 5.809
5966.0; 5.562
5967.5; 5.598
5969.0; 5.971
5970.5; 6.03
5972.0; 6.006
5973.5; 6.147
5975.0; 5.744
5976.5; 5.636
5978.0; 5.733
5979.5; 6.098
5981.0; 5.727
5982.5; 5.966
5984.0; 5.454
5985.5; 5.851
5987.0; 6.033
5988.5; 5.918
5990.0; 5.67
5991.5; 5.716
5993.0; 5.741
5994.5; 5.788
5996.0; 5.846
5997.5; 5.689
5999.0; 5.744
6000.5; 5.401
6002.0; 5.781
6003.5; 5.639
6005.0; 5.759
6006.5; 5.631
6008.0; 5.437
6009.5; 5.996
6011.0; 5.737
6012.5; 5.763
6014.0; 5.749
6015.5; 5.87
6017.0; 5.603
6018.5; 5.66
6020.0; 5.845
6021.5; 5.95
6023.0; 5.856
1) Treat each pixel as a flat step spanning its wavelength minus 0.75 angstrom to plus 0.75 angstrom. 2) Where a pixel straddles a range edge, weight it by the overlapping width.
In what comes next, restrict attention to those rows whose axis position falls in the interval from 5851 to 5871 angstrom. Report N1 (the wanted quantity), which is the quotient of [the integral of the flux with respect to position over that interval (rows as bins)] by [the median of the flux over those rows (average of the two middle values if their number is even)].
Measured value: 20.0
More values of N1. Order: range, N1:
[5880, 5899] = 18.7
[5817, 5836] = 19.1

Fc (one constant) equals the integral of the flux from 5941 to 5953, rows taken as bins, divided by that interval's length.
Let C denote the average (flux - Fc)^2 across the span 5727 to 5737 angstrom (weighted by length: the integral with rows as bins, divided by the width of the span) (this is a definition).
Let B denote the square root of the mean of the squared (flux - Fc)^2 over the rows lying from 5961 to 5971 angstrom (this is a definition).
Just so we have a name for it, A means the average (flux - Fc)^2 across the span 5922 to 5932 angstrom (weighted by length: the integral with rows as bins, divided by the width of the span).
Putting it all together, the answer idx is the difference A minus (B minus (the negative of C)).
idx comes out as -0.09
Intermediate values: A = 0.04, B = 0.10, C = 0.031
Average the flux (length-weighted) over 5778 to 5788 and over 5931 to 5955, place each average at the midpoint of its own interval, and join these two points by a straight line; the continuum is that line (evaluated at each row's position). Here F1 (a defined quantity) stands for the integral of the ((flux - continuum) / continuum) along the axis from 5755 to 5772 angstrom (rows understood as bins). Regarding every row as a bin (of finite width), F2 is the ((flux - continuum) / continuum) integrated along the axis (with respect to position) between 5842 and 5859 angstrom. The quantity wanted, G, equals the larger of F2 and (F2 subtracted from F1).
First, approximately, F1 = 0.79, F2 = 0.00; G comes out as 0.79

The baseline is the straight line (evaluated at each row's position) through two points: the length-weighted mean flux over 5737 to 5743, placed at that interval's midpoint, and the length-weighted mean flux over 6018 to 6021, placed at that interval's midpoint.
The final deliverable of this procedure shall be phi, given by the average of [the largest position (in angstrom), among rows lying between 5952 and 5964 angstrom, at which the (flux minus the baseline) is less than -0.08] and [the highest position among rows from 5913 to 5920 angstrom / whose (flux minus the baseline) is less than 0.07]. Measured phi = 5936.0 angstrom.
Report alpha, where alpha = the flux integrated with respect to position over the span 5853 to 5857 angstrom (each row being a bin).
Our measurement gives 23.2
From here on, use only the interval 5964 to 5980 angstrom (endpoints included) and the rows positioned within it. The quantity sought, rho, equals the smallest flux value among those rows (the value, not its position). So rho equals 5.562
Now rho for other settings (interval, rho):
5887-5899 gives 4.093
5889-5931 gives 4.093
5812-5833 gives 5.663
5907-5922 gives 5.746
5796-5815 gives 5.333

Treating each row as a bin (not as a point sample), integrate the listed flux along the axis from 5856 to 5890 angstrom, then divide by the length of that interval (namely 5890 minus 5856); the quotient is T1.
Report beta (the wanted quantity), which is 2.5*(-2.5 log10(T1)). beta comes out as -4.786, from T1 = 5.83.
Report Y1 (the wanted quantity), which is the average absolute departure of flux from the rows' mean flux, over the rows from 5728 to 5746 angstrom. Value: 0.161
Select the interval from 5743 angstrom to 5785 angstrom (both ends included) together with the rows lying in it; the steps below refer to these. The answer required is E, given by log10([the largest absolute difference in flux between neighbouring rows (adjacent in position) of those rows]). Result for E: -0.26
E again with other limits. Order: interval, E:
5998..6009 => -0.42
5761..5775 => -0.27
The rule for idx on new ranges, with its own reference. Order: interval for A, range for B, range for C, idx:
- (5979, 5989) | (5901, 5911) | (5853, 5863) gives -0.06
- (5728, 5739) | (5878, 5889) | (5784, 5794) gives -0.19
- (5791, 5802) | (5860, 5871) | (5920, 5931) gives -0.13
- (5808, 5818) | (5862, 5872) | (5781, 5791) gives -0.07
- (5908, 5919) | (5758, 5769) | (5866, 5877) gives -0.05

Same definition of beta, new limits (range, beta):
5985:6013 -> -4.745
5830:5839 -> -4.793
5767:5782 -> -4.818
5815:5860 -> -4.834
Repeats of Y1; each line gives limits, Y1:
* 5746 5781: 0.165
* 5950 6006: 0.163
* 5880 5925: 0.313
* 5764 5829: 0.194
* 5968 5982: 0.168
